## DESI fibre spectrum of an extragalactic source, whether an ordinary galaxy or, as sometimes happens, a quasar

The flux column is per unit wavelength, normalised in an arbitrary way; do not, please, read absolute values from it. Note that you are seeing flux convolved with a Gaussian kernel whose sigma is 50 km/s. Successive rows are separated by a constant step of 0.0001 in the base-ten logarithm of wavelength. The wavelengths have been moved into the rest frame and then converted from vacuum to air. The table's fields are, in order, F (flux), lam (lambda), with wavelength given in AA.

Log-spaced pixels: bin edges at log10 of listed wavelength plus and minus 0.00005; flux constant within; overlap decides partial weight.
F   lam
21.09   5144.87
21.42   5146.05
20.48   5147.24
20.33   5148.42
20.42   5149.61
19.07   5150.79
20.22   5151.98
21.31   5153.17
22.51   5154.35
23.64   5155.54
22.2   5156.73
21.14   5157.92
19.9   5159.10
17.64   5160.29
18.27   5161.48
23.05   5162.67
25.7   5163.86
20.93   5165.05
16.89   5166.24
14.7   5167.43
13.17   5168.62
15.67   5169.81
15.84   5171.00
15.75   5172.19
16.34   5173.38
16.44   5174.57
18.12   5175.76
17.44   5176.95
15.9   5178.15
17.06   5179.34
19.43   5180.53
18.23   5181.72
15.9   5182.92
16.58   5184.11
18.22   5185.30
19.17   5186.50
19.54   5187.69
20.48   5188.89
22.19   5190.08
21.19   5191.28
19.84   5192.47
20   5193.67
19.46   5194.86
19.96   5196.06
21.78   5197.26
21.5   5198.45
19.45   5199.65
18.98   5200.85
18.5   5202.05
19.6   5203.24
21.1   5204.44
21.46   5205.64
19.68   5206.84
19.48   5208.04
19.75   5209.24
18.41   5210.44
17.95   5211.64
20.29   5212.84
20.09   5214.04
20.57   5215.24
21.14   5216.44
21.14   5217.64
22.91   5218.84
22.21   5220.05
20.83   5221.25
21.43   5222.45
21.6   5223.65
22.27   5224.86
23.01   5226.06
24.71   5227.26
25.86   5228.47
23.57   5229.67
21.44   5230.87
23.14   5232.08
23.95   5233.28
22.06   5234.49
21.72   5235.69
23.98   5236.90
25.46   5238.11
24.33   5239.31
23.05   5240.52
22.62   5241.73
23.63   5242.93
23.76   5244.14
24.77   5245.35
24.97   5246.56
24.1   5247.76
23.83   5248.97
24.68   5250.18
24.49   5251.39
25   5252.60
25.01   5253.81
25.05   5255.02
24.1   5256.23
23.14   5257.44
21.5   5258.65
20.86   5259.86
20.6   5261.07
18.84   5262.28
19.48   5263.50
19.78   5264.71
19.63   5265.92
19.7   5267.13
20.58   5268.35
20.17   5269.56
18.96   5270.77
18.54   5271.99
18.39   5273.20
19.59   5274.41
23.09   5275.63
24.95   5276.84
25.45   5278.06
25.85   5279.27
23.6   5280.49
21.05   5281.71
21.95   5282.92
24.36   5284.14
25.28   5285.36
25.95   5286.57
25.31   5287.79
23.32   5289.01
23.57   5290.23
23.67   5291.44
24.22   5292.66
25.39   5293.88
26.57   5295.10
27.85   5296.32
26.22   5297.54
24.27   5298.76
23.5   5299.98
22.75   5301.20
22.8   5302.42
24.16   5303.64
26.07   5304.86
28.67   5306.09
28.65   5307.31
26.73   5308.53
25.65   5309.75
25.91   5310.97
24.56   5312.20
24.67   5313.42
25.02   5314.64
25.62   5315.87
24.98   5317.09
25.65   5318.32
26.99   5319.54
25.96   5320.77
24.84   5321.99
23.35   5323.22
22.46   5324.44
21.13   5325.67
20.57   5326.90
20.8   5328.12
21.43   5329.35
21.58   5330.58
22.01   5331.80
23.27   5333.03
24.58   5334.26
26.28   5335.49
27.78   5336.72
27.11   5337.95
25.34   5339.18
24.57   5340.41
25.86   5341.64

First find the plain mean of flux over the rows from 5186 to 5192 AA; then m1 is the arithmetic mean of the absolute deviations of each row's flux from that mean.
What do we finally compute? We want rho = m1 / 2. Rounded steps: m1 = 0.94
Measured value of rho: 0.47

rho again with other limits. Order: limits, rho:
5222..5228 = 0.50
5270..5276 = 0.68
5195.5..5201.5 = 0.52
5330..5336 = 0.75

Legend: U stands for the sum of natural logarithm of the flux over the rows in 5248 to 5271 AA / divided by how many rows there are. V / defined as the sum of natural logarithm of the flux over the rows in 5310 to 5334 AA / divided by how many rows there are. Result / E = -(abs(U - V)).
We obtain -0.08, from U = 3.08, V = 3.16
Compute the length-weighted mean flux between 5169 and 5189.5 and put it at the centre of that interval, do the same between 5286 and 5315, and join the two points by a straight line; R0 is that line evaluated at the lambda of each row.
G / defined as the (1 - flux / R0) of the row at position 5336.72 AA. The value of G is -0.01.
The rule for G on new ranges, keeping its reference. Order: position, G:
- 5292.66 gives 0.02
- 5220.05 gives -0.11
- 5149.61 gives -0.32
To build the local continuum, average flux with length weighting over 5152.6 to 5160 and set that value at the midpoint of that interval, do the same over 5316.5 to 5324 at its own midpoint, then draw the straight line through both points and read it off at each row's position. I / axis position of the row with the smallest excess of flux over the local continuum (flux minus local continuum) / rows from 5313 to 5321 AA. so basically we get 5313.42 AA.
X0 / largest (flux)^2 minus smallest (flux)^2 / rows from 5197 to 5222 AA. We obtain 203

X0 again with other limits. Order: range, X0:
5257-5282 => 330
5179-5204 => 240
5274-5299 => 392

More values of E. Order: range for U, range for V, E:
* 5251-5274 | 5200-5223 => -0.04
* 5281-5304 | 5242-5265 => -0.06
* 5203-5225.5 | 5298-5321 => -0.21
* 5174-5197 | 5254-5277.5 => -0.11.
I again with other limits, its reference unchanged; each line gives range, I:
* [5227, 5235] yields 5230.87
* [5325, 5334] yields 5326.90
